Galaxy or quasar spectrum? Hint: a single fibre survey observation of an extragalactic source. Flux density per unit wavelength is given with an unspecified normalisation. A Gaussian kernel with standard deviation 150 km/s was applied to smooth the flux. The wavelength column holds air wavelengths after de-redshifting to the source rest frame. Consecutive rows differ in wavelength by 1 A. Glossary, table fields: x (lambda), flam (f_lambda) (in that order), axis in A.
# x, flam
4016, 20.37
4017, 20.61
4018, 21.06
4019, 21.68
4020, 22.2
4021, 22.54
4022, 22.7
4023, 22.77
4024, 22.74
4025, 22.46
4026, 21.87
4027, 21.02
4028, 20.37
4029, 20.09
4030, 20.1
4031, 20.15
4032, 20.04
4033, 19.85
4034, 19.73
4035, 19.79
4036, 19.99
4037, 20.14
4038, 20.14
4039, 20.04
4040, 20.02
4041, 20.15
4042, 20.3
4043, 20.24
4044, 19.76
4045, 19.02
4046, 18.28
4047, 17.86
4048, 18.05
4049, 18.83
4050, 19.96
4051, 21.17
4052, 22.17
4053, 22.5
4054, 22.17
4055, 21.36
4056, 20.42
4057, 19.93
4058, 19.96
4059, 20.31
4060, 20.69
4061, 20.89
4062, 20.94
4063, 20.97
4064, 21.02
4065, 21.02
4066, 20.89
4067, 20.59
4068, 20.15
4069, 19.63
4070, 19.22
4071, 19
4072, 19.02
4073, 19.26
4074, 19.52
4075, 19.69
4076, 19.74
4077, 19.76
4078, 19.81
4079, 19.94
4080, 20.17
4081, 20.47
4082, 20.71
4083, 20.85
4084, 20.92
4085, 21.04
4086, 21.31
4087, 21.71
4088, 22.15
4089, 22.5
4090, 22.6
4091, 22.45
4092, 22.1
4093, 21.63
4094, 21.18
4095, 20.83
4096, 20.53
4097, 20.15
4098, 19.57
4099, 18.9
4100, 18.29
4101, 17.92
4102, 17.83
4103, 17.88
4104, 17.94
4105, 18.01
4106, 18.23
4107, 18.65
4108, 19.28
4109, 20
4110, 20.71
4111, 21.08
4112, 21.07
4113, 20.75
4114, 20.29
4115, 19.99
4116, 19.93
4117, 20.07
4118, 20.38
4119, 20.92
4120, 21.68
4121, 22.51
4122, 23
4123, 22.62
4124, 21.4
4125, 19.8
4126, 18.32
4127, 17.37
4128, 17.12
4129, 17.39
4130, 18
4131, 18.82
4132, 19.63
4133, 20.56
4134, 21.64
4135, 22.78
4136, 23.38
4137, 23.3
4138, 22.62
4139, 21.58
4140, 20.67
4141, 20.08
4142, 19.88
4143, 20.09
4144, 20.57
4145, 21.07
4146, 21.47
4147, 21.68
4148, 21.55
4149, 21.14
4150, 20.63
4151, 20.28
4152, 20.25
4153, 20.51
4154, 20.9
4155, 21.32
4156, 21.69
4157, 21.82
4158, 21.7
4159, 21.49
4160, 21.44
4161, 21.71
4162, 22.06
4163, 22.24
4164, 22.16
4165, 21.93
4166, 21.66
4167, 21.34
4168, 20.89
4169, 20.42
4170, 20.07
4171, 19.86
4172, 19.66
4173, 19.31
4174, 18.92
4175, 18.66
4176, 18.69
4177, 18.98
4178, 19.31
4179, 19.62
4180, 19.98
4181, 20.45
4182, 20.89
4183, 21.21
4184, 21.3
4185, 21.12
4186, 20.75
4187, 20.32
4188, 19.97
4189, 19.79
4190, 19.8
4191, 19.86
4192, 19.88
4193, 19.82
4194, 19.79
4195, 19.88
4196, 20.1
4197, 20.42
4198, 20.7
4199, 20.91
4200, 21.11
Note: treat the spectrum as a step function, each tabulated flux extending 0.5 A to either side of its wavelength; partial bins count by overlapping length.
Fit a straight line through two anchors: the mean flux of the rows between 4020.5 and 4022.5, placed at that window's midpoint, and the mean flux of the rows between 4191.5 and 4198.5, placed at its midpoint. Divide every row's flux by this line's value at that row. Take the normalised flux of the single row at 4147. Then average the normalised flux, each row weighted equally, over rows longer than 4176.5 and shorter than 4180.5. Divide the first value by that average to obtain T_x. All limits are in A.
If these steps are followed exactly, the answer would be 1.09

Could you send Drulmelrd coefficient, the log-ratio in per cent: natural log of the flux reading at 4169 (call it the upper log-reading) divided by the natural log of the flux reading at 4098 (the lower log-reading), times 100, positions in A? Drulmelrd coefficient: 101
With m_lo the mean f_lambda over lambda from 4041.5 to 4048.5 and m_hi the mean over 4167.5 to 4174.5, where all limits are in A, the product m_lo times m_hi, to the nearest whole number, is 379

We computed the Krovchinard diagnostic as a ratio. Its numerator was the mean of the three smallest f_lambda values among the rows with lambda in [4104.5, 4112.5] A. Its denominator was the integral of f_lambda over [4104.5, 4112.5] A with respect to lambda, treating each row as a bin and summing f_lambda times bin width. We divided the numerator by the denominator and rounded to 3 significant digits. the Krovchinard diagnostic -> 0.117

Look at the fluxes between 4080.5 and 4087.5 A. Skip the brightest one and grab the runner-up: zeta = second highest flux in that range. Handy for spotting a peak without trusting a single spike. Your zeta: 21.31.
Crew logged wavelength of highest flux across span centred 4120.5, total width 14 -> 4122 A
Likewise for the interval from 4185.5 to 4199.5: 4199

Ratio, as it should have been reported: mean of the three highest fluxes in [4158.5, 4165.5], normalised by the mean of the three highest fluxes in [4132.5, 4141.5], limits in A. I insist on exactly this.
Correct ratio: 0.96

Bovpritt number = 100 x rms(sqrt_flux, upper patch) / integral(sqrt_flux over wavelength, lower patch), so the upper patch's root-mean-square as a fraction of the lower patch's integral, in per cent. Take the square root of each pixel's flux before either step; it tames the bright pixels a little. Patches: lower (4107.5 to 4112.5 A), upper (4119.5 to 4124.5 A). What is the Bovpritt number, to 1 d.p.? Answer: 20.9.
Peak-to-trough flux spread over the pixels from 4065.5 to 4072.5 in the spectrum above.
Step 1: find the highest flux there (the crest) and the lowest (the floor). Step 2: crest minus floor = 1.89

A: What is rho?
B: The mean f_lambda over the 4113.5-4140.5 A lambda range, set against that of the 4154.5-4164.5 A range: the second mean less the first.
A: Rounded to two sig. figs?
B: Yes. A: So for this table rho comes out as 1.2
